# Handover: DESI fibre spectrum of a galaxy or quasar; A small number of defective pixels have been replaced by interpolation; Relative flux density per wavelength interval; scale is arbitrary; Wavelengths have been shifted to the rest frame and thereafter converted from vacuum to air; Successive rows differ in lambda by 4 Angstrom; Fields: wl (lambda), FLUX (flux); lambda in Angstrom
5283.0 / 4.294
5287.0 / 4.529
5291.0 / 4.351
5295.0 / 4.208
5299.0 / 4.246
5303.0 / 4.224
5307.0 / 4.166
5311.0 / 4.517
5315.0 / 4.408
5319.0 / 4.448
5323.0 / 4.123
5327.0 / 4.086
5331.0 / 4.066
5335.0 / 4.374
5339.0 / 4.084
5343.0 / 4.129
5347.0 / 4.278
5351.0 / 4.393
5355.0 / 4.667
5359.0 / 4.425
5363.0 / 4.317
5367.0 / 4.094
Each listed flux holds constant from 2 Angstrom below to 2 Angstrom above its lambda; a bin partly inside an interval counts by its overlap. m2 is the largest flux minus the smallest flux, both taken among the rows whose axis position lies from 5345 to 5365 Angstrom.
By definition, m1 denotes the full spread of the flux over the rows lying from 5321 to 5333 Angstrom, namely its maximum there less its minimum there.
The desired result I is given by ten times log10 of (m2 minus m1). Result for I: -5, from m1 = 0.06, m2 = 0.39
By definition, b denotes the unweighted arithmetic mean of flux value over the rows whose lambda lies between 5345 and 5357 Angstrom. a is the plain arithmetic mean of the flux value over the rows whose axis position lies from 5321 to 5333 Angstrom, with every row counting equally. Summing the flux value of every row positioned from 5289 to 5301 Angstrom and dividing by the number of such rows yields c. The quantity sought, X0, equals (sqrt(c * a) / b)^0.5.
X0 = 0.97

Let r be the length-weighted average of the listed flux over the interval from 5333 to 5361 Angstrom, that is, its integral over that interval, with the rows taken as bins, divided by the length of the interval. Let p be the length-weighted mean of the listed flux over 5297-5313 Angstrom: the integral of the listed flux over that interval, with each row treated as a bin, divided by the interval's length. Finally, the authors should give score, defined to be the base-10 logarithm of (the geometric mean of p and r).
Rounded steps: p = 4.29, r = 4.34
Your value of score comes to 0.635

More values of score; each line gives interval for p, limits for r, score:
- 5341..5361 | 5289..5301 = 0.636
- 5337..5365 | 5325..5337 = 0.628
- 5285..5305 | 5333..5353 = 0.632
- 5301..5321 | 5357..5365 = 0.640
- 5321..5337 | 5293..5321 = 0.627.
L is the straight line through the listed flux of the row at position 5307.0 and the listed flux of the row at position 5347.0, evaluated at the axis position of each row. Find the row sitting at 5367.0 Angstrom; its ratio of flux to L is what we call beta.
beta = 0.94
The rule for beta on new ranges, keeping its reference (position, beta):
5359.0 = 1.03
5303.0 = 1.02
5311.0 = 1.08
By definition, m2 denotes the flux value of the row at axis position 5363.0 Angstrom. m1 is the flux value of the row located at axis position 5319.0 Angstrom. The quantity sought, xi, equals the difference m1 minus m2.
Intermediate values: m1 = 4.448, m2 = 4.317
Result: 0.1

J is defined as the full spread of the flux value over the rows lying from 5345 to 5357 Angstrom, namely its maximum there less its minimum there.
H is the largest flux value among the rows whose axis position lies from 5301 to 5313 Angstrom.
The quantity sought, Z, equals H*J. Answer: 1.8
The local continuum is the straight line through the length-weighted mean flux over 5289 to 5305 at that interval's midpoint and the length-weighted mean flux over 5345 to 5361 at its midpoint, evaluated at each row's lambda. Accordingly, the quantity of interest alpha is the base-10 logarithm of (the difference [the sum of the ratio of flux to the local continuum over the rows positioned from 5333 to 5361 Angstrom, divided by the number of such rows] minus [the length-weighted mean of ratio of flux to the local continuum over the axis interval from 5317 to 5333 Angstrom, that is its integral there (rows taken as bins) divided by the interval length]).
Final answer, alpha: -1.7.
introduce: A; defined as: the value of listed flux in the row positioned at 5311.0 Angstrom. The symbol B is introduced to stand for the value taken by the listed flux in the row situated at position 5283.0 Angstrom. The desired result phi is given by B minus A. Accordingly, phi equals -0.2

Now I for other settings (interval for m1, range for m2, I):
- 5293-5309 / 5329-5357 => -3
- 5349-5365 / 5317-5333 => -15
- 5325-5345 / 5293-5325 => -11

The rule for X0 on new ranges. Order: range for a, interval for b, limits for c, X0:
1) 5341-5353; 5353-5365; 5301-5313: 0.98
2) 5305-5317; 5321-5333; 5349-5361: 1.04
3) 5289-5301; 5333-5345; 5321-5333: 1.00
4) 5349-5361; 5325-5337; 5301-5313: 1.03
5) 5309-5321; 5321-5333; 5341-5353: 1.03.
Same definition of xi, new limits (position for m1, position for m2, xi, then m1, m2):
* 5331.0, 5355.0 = -0.6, 4.066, 4.667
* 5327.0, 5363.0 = -0.2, 4.086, 4.317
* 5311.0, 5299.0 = 0.3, 4.517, 4.246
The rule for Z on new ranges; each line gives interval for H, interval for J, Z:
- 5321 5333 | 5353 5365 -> 1.4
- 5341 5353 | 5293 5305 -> 0.2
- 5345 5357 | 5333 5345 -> 1.4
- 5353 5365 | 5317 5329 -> 1.7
